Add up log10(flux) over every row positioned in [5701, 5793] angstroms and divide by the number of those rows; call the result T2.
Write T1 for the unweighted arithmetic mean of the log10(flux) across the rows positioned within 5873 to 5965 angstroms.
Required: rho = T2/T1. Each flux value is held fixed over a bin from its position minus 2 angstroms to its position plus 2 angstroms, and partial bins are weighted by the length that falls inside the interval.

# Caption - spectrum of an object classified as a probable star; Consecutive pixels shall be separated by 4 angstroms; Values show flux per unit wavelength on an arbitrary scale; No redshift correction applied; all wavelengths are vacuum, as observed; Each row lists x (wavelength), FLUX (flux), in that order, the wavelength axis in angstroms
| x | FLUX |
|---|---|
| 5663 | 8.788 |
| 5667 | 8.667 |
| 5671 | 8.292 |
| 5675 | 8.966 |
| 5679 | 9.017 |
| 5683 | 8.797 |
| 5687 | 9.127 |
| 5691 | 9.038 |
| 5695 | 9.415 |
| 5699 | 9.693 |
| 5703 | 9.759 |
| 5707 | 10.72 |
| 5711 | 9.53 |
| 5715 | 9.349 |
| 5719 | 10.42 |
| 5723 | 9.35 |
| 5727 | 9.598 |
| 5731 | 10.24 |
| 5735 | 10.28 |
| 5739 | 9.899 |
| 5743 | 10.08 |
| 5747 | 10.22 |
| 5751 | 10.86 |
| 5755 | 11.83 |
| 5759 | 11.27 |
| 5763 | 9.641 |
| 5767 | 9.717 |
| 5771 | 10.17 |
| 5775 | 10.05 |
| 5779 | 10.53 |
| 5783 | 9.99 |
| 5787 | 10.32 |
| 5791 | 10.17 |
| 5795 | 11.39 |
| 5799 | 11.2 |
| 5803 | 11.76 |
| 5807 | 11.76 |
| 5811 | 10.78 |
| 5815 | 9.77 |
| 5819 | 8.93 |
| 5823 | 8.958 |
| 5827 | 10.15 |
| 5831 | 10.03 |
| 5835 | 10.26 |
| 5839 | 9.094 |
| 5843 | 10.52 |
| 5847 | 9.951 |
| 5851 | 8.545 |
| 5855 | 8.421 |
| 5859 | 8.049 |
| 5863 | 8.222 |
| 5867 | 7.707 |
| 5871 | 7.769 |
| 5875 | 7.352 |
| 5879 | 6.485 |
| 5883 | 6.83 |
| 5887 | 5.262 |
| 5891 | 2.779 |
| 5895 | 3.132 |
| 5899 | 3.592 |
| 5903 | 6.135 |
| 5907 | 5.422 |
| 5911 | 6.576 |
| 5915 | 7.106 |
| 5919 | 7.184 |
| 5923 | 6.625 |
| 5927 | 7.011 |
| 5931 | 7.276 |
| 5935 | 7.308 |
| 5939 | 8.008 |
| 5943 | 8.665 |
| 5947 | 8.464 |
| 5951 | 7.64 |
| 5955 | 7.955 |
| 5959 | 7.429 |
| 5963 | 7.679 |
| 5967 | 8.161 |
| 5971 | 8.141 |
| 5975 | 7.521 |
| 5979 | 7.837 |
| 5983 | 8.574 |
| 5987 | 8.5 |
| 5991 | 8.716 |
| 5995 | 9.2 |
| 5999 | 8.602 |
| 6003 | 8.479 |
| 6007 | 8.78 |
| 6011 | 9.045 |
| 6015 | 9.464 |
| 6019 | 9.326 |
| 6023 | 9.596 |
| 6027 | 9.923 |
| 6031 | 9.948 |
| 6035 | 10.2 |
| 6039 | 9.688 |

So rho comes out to 1.25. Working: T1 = 0.80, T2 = 1.01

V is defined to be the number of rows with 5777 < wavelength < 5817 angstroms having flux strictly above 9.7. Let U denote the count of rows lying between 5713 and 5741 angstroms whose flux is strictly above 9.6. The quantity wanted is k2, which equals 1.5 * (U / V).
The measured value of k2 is 0.60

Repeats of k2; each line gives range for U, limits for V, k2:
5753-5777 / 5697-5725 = 3.00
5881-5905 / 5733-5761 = 0.00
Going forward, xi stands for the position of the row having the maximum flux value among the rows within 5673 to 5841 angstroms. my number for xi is 5755 angstroms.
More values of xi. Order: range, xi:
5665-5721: 5707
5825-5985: 5843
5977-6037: 6035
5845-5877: 5847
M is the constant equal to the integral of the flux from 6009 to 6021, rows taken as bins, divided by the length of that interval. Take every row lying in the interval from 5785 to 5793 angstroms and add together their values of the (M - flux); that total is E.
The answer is -2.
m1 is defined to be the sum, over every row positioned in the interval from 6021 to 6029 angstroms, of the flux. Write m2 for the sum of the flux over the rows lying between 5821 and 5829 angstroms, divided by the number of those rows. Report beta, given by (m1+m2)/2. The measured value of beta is 14.5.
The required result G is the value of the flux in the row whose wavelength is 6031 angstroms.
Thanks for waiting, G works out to 9.948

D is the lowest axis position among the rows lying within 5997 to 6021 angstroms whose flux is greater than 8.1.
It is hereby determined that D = 5999 angstroms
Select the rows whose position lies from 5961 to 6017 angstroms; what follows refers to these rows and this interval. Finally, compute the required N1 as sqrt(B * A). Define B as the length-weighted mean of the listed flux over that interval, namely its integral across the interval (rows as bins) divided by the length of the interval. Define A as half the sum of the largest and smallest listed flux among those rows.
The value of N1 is 8.5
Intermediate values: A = 8.5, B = 8.5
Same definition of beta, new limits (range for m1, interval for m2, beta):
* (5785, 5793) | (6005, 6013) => 14.7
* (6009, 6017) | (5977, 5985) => 13.4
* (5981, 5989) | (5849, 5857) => 12.8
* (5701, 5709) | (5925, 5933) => 13.8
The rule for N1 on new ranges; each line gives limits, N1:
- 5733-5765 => 10.6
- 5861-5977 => 6.3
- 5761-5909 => 7.9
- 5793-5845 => 10.3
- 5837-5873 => 8.9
